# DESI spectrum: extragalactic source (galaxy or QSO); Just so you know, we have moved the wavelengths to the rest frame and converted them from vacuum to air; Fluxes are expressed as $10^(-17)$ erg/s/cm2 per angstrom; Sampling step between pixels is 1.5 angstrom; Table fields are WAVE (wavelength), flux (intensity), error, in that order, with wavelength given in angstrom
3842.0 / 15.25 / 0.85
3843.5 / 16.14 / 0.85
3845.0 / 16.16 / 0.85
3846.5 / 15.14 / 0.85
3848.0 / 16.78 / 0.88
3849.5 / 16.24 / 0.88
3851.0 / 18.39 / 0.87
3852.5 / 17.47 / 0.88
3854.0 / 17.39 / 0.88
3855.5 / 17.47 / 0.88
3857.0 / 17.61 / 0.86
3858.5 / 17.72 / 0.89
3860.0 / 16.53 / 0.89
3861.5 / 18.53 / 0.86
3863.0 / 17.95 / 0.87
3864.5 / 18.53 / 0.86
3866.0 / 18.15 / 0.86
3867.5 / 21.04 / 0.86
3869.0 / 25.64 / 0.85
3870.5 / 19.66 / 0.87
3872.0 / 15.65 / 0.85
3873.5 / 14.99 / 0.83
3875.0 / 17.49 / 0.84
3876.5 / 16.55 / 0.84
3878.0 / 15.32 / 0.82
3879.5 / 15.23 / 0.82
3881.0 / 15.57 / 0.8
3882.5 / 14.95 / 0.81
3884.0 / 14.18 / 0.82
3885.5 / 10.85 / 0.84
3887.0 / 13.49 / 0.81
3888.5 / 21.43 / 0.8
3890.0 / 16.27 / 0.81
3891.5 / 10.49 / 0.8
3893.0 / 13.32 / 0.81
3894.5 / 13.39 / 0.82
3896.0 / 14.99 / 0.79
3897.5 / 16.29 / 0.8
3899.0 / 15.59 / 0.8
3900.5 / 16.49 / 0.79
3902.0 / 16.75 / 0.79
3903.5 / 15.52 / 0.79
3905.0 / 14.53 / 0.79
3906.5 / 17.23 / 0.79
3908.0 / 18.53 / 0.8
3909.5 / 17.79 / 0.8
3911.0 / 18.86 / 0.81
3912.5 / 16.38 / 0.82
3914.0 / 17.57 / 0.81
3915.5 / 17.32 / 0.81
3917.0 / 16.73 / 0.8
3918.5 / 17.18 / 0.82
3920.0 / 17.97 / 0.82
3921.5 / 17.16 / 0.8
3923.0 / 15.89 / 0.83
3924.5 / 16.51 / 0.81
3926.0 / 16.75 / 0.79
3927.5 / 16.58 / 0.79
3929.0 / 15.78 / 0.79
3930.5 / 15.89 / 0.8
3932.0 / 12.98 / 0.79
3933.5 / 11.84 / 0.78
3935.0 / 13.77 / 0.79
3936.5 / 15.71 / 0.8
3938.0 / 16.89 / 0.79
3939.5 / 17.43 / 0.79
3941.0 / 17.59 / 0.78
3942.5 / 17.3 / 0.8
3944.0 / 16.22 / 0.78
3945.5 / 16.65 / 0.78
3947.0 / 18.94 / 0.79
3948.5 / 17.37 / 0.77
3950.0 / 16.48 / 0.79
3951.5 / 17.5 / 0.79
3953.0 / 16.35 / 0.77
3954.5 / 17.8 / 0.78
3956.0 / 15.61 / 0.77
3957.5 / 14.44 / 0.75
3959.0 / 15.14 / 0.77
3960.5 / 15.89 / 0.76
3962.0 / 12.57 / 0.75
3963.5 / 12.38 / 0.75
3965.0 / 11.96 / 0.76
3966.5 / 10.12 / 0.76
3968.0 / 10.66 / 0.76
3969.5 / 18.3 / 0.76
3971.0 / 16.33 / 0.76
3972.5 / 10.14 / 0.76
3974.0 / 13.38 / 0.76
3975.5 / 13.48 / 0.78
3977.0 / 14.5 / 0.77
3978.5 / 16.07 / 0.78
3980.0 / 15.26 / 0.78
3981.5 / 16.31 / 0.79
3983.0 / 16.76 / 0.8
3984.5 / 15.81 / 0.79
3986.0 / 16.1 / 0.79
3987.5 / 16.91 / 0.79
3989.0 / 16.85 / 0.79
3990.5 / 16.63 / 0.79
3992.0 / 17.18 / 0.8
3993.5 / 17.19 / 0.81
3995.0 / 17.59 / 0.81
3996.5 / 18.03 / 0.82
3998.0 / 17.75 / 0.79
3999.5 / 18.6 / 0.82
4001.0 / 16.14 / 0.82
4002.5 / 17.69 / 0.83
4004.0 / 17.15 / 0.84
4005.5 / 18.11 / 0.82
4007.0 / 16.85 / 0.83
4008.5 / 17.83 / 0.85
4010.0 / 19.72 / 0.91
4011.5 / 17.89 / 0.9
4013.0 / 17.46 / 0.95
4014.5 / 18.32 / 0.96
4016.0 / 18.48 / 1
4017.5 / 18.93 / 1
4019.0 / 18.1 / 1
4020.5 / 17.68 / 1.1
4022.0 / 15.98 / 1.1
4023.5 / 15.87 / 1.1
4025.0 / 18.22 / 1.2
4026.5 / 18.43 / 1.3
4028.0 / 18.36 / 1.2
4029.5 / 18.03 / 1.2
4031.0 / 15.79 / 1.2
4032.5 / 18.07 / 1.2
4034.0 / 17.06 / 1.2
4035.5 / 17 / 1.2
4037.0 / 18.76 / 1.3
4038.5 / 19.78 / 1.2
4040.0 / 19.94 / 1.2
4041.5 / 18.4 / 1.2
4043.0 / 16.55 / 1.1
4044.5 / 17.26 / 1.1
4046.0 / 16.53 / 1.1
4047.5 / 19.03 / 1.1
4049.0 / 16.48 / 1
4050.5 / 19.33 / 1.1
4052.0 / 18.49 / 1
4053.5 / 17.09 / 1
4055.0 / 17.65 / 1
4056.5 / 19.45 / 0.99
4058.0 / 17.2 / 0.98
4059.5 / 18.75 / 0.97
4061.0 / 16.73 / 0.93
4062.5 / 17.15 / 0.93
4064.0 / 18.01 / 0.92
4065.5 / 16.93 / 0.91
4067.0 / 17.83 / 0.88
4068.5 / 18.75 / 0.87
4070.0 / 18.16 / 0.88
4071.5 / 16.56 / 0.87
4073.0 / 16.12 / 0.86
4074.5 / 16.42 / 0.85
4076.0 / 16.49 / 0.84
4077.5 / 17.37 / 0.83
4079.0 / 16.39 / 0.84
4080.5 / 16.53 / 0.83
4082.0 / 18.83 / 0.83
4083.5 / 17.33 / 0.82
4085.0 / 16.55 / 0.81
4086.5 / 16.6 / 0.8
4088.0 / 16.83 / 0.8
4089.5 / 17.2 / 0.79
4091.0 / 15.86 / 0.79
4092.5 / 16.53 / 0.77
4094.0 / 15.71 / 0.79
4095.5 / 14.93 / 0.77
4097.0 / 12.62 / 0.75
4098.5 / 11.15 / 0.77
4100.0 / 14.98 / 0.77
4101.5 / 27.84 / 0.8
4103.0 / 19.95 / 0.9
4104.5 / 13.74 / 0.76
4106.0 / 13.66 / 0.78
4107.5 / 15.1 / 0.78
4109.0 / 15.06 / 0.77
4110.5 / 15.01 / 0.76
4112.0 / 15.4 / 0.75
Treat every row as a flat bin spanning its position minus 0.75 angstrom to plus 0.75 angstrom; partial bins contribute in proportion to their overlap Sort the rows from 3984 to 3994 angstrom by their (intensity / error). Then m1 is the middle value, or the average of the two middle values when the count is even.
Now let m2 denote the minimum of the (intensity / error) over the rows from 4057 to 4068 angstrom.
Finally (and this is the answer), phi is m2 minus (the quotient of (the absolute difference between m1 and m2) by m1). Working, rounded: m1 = 21.2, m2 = 17.6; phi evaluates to 17.4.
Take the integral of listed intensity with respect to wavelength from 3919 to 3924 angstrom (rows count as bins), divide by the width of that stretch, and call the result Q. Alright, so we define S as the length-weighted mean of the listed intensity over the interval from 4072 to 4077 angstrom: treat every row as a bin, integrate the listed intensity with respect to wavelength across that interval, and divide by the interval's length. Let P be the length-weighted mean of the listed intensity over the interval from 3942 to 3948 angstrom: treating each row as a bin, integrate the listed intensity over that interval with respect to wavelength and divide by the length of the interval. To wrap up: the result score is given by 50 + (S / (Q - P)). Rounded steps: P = 17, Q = 17.0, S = 16.4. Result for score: -7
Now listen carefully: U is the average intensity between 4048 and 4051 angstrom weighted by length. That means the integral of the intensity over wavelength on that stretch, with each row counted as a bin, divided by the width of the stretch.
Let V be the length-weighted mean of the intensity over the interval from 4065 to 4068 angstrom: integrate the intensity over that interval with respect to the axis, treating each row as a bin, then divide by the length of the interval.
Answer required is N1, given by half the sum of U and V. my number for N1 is 17.7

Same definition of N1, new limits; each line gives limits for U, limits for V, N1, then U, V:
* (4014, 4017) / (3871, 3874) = 17.1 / 18.5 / 15.7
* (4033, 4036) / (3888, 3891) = 17.5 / 17.1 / 17.9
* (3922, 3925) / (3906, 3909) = 17.1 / 16.3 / 17.9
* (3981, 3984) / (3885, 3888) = 14.8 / 16.5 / 13.1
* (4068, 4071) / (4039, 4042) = 18.8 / 18.3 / 19.3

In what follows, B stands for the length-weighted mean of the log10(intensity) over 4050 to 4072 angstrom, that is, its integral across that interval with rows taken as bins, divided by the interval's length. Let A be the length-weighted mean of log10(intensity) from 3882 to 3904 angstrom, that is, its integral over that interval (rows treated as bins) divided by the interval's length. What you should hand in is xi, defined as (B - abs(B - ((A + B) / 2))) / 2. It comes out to 0.605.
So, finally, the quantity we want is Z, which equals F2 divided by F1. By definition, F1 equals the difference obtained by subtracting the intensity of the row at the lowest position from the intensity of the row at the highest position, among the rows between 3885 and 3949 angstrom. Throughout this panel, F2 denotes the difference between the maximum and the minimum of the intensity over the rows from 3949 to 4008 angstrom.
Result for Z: 1.3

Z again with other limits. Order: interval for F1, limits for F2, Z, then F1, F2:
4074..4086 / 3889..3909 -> 61.8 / 0.1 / 8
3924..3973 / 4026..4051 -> -0.7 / -6.4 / 4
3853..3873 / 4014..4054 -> -2.4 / -1.7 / 4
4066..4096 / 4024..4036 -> -0.9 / -2.9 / 3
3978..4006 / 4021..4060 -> 2.0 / 2.0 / 4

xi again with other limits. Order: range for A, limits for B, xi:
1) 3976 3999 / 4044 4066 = 0.617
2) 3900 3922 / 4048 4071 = 0.621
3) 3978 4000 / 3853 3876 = 0.621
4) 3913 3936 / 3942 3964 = 0.601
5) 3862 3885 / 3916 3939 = 0.590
